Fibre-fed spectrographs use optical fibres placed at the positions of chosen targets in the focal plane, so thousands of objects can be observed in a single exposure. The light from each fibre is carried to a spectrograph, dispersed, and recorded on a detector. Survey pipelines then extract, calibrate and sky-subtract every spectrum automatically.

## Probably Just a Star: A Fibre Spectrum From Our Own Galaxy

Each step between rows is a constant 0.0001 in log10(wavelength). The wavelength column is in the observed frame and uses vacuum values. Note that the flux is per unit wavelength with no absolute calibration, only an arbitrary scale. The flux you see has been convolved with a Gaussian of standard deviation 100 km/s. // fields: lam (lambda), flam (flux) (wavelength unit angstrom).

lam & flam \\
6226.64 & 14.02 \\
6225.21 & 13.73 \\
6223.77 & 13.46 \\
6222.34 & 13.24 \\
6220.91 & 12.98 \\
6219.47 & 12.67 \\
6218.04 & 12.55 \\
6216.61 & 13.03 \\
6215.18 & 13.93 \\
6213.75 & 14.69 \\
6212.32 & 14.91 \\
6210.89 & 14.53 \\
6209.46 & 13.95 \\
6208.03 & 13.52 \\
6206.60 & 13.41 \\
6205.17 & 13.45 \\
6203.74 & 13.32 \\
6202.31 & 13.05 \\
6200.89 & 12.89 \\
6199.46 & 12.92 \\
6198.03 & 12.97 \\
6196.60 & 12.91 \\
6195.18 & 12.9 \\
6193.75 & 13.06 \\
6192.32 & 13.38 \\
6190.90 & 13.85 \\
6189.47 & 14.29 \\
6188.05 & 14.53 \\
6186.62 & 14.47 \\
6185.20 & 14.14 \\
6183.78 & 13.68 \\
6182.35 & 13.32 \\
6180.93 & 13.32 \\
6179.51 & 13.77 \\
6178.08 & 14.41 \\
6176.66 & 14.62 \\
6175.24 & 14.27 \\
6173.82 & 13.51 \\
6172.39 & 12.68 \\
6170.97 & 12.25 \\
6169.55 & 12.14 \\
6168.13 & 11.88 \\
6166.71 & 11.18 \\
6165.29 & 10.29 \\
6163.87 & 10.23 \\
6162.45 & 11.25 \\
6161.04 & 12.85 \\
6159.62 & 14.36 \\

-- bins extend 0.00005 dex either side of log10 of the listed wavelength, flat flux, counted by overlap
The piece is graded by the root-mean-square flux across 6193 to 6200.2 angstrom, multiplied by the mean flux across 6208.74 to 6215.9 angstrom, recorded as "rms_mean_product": 187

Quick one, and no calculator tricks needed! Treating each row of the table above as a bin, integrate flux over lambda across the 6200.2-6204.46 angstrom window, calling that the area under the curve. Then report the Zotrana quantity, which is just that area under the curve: 56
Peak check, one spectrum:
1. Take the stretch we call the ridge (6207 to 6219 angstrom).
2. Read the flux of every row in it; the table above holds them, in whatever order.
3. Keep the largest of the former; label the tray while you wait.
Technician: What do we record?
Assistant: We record 14.91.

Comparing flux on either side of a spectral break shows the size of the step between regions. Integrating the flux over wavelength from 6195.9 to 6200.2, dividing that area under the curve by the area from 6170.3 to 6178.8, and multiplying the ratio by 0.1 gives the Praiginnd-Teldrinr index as 0.048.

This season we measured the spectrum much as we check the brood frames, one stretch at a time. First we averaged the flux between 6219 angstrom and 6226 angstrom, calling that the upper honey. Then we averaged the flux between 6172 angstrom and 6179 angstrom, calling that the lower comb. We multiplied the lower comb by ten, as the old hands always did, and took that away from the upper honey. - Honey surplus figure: -126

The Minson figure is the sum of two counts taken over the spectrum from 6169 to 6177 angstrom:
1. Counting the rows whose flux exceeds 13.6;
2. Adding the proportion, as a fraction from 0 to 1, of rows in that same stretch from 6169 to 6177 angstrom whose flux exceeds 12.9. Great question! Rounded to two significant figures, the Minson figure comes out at 2.5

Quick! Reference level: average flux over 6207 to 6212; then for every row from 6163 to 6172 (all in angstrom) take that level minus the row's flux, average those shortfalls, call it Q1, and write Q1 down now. 2.7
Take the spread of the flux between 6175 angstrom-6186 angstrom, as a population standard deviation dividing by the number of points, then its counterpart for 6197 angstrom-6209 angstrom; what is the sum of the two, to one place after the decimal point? 0.7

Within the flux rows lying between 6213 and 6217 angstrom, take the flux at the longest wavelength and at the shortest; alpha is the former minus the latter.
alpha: -1.7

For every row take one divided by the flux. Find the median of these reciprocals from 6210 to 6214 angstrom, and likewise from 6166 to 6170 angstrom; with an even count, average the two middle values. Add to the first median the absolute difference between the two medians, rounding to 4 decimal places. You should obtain 0.0842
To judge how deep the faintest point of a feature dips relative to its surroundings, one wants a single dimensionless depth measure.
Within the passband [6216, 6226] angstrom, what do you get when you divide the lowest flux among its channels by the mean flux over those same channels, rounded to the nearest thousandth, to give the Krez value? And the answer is 0.958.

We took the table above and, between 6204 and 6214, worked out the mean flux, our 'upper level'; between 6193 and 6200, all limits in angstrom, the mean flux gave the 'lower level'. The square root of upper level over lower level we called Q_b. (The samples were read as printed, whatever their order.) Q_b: 1.04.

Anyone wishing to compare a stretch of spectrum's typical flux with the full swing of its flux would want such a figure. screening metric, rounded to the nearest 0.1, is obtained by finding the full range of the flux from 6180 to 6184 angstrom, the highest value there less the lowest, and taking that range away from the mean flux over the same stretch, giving 13.1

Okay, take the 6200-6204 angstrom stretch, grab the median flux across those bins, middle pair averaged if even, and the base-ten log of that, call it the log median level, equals 1.12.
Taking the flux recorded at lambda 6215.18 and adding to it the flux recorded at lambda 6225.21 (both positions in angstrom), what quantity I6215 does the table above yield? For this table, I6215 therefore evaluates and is 27.7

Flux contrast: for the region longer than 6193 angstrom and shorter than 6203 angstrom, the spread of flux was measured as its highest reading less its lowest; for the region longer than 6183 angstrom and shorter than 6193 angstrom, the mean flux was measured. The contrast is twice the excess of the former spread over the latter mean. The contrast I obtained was -27.8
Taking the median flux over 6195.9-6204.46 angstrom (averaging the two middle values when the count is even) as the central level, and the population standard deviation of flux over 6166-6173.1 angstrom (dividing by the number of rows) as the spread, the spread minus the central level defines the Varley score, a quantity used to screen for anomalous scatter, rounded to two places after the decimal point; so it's -12.45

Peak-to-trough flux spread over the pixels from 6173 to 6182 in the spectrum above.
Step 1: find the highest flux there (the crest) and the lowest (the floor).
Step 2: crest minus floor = 1.3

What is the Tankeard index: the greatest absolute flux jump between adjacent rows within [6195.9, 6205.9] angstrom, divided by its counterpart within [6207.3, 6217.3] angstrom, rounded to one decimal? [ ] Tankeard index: 0.3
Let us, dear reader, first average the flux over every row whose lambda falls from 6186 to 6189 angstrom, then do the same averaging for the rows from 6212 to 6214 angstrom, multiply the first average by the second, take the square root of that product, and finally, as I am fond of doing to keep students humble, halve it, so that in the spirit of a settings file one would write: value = 7.32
